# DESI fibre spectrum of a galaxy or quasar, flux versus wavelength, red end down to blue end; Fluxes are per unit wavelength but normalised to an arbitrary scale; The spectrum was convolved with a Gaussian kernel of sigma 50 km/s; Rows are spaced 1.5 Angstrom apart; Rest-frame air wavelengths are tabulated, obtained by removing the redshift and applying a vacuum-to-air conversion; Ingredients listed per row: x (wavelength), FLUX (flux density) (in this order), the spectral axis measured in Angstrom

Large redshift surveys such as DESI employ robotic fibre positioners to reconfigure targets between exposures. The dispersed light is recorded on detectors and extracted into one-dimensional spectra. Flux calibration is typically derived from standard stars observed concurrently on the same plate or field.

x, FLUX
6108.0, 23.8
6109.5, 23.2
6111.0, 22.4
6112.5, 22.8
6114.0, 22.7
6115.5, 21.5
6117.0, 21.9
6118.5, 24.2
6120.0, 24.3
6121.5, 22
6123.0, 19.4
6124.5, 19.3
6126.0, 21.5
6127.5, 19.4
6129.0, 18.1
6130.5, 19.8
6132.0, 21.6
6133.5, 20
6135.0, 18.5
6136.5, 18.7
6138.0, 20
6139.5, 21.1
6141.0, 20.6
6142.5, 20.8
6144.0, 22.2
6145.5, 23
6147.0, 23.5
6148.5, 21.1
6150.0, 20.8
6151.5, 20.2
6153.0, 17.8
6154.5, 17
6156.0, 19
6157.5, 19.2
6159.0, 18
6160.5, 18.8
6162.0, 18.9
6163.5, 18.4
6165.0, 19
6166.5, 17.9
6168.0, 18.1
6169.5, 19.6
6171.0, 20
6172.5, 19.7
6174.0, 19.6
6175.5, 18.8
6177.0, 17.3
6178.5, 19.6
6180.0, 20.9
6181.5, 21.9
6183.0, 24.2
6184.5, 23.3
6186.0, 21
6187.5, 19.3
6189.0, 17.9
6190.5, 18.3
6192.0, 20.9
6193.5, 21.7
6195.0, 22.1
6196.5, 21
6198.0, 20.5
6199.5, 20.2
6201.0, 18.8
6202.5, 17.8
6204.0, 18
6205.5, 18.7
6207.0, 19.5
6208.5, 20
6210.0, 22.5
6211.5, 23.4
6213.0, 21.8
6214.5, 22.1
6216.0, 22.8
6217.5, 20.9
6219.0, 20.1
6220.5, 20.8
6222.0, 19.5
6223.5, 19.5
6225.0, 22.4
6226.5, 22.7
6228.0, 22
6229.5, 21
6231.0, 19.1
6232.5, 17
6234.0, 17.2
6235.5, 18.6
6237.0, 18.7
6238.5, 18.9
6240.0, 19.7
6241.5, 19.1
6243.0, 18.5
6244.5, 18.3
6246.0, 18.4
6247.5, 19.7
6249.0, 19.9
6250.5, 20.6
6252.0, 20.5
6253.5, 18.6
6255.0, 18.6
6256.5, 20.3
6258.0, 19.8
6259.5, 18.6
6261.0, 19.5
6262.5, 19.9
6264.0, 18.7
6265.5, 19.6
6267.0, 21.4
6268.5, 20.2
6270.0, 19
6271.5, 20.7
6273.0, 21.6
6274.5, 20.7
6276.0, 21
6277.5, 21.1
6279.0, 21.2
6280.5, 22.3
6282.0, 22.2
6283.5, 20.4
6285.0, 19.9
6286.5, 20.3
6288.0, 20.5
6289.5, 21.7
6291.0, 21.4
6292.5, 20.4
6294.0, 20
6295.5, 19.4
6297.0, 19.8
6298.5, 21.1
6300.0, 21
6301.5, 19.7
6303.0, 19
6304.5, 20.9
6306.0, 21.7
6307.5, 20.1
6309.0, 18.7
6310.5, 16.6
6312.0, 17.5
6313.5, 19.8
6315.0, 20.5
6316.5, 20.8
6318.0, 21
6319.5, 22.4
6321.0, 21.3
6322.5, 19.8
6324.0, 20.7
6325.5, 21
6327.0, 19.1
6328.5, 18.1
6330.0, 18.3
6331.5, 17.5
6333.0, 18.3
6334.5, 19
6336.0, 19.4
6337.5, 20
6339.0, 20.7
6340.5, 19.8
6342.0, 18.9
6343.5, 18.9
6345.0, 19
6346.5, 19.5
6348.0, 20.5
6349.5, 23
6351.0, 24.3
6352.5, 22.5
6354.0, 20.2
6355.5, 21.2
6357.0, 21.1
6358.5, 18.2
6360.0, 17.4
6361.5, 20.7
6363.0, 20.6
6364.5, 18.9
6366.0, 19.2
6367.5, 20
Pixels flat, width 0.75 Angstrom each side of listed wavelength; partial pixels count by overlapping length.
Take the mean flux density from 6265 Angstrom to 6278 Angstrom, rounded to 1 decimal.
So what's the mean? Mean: 20.6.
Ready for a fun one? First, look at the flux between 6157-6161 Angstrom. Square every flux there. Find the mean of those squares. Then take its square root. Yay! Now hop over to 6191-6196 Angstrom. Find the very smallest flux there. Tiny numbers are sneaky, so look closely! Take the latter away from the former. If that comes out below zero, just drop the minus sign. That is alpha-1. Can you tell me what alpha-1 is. 2.2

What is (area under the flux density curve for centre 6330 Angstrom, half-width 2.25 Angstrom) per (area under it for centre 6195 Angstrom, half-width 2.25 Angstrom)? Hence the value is 0.83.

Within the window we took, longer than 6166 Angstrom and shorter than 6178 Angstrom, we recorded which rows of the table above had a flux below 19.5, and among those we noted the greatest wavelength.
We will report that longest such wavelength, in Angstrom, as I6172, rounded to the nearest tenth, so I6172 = 6177.0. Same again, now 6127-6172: 6168.0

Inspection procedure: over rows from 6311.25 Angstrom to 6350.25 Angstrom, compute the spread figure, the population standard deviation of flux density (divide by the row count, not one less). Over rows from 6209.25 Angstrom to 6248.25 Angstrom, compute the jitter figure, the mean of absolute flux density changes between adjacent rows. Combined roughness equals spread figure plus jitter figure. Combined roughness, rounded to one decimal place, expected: 2.3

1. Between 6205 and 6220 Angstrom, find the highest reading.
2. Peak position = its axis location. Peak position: 6211.5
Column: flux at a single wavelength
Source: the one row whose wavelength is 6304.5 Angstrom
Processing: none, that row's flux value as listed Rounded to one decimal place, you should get 20.9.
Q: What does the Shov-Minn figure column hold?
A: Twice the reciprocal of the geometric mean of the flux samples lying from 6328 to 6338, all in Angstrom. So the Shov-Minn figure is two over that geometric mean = 0.107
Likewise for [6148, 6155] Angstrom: 0.104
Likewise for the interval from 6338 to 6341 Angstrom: 0.099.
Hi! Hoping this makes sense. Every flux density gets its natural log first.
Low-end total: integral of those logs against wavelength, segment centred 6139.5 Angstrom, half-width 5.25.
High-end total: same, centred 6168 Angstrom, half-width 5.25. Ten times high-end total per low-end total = 9.78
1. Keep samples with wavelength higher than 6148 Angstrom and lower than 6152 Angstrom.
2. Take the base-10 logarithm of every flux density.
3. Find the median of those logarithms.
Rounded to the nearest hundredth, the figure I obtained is 1.32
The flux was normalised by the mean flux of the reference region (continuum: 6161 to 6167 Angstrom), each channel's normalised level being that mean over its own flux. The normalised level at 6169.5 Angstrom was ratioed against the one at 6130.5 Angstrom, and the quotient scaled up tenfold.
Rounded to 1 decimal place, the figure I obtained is 10.1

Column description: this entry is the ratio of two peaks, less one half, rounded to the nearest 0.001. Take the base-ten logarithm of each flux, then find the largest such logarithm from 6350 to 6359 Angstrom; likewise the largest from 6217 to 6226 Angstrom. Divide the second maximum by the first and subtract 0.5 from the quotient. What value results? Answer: 0.474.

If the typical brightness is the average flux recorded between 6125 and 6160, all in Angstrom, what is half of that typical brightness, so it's 10.0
